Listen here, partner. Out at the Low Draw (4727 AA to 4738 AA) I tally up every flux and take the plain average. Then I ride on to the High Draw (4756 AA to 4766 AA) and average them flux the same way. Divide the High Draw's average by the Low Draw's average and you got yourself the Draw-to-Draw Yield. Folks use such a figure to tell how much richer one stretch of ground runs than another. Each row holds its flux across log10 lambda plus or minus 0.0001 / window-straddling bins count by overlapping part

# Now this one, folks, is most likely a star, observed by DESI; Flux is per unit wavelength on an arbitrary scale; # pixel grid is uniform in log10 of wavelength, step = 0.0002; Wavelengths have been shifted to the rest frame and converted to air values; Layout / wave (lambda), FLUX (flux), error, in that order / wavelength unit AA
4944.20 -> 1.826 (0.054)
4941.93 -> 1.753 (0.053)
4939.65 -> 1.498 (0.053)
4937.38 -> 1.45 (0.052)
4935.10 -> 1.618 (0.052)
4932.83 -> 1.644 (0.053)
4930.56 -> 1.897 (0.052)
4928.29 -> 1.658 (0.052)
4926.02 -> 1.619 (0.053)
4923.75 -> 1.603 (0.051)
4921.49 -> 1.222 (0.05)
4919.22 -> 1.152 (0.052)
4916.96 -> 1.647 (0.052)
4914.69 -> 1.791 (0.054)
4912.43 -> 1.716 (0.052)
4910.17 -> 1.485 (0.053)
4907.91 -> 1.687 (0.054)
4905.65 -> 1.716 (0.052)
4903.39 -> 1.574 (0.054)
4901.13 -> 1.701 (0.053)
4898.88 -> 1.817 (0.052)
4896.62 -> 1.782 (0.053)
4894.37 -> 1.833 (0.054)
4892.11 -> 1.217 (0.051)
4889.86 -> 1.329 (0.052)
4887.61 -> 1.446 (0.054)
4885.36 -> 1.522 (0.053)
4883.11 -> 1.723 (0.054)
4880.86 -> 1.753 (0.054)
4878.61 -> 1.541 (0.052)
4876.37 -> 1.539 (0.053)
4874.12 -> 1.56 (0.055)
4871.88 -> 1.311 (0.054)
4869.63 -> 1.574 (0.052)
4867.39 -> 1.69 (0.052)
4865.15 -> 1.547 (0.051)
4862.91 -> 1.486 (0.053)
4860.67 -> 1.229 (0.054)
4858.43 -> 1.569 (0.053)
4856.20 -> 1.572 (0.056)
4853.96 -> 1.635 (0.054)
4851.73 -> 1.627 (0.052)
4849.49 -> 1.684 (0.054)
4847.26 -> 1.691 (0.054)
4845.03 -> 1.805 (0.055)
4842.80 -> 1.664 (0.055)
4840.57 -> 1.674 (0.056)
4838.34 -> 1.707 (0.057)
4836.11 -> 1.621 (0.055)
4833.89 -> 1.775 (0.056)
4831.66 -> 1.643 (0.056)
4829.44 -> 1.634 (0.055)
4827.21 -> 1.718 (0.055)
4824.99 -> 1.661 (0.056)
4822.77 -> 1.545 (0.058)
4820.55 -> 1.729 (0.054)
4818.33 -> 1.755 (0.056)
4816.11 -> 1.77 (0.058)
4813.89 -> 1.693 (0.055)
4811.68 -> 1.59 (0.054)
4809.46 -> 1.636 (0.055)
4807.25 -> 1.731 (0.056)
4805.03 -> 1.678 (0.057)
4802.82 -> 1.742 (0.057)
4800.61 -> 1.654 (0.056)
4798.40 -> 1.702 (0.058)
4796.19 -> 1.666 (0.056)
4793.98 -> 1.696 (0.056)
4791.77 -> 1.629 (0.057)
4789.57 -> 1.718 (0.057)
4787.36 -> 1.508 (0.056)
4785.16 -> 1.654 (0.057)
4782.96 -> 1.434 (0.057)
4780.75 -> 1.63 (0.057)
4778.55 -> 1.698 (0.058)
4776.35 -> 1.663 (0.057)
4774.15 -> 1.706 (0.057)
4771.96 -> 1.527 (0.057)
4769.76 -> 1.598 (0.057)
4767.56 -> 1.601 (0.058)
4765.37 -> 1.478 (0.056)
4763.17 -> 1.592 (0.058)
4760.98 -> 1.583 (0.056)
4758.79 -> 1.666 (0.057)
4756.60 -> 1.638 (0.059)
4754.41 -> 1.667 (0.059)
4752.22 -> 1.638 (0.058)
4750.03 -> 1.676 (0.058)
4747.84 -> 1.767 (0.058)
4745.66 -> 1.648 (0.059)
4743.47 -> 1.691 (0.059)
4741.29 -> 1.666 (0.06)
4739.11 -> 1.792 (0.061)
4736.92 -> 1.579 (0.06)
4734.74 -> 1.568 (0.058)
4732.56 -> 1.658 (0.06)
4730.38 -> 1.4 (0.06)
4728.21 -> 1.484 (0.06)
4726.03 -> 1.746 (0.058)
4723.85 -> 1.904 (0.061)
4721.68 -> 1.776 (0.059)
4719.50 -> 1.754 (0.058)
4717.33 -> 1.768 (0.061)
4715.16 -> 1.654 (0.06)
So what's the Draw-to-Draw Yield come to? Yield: 1.03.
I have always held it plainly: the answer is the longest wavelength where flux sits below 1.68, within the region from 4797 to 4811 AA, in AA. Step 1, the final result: 4809.46 AA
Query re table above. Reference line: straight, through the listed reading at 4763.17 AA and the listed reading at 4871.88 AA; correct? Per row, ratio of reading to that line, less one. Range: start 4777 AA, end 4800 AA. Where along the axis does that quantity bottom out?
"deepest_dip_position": 4782.96 AA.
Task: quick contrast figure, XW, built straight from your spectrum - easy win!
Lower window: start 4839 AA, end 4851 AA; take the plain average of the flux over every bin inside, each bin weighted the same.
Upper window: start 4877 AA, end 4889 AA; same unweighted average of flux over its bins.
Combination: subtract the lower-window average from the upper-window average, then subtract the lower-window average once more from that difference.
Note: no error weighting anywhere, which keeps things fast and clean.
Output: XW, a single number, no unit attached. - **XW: -1.81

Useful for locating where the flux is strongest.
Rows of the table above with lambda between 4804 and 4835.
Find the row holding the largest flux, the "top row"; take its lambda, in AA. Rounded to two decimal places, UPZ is 4833.89 AA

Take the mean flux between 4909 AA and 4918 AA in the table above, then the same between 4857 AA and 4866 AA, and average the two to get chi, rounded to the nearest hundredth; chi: 1.56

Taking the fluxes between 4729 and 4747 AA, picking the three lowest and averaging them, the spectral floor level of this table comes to 1.52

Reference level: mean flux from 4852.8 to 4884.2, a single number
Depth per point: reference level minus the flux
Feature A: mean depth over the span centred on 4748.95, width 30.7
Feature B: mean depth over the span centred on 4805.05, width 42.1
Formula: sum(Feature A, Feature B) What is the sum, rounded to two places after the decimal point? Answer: -0.22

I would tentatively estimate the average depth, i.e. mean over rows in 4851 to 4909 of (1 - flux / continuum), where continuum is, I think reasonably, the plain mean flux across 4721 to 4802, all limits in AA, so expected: 0.039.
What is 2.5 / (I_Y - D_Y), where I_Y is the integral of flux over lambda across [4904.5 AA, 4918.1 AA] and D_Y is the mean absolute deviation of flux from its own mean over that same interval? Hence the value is 0.110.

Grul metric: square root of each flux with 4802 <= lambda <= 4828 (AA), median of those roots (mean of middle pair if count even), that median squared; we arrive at 1.71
